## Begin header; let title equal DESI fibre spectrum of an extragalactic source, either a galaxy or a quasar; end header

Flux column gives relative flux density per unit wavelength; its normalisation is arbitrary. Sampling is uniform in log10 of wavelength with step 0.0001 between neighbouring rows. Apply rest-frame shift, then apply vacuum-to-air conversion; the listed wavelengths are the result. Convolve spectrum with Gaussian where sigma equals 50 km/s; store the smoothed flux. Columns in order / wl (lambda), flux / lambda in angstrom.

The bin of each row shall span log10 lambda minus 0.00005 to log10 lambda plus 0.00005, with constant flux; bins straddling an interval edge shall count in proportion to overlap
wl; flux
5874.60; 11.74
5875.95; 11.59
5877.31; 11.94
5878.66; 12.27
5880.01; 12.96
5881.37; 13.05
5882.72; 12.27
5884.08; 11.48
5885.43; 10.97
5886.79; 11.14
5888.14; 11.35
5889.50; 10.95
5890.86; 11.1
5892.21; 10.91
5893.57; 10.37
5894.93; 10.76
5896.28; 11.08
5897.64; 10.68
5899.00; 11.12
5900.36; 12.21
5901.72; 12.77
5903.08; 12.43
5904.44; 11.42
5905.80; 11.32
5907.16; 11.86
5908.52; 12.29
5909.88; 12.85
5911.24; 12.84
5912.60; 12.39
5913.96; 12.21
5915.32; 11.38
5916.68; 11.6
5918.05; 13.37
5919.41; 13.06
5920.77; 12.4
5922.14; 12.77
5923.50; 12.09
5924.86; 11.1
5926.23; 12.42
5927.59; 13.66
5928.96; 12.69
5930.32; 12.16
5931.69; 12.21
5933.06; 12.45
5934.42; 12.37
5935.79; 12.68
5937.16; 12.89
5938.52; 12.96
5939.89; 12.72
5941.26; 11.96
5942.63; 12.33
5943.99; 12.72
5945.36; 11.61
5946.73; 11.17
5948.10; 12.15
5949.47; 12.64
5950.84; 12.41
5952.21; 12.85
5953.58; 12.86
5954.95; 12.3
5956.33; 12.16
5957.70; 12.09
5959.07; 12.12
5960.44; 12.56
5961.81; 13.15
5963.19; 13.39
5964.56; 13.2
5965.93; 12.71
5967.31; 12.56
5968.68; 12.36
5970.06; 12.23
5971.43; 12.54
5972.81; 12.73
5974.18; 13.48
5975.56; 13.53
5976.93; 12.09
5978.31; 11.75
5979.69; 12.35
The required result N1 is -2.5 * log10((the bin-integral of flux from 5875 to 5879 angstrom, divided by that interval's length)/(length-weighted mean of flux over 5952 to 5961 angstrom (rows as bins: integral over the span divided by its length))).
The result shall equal 0.05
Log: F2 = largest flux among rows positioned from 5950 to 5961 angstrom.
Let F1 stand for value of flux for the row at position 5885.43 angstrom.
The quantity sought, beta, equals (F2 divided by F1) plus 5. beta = 6.17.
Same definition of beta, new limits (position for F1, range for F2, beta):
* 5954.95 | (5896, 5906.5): 6.04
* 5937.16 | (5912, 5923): 6.04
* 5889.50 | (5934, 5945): 6.18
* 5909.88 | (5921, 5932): 6.06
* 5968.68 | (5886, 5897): 5.92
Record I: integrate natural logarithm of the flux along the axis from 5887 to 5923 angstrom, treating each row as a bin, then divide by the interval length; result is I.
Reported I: 2.47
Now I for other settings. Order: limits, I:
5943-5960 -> 2.51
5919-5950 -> 2.52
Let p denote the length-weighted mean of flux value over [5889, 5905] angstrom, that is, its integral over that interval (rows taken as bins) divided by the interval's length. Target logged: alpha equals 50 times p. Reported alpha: 566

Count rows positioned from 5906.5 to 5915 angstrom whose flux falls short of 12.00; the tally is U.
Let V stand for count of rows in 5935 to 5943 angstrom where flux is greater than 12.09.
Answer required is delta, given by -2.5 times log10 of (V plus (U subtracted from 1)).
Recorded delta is -1.7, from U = 1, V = 5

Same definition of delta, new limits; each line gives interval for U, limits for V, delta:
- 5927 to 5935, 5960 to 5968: -2.1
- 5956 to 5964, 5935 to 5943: -1.9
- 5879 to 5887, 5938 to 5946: -0.8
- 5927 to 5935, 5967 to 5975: -2.1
